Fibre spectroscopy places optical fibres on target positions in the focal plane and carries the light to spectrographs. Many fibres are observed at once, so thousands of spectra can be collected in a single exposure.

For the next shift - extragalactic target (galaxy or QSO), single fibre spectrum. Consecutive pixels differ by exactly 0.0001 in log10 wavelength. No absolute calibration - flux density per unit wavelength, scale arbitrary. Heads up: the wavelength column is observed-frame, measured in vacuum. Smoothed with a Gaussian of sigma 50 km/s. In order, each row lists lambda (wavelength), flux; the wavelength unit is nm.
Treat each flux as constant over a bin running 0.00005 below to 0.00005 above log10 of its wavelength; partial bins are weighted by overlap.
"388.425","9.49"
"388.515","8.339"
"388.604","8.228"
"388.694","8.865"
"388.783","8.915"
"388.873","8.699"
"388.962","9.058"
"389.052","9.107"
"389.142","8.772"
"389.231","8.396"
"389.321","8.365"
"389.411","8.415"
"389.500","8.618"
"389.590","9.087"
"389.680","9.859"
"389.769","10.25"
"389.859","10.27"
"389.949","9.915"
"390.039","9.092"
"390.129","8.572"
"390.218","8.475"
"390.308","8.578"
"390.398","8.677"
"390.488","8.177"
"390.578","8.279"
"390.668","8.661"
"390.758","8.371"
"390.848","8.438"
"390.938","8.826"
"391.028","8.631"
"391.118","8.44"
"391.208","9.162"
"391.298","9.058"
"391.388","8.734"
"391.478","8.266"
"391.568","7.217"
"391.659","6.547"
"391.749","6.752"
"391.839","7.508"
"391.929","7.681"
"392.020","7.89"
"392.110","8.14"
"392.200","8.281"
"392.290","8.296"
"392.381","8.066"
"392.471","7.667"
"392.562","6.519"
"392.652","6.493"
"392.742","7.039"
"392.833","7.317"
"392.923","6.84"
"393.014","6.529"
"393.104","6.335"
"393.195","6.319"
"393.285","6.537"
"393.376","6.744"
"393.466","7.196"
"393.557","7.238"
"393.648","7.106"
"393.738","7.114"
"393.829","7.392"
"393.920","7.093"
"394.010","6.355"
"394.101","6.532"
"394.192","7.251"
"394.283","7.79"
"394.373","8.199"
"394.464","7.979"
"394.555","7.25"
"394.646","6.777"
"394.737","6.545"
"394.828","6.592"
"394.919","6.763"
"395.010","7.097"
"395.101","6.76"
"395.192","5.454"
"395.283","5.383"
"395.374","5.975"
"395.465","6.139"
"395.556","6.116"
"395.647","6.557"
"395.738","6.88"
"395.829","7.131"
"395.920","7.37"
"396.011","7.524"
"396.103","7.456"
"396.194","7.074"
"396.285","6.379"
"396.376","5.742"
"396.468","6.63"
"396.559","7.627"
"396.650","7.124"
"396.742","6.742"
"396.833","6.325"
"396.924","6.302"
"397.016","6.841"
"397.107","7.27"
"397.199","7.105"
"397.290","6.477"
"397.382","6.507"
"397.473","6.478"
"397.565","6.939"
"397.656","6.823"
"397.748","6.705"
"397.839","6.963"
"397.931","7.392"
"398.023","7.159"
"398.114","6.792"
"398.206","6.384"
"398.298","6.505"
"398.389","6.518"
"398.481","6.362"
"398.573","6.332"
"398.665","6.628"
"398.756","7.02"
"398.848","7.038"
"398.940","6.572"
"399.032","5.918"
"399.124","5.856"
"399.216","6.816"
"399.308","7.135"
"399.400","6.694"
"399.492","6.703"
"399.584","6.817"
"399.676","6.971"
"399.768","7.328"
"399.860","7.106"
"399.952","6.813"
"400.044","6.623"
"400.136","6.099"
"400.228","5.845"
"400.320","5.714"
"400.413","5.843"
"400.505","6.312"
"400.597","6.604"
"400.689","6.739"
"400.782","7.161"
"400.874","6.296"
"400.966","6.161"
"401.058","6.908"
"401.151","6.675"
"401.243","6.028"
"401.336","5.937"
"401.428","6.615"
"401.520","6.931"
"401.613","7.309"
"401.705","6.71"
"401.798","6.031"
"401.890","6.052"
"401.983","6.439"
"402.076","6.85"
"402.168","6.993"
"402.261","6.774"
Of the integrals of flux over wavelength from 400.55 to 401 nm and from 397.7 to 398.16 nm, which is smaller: 3.0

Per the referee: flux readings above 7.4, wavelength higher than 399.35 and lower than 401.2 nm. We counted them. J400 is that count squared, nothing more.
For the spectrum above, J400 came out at 0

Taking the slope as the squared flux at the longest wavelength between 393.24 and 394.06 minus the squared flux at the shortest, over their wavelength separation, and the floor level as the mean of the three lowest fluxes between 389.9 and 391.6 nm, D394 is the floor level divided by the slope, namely -2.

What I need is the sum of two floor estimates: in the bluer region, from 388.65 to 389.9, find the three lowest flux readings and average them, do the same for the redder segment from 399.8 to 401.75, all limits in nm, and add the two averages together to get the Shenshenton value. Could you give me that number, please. 14.2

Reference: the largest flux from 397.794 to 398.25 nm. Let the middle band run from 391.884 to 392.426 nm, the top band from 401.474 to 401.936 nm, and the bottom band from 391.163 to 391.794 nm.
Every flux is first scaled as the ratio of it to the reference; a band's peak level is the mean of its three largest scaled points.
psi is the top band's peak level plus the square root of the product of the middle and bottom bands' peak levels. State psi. 2.109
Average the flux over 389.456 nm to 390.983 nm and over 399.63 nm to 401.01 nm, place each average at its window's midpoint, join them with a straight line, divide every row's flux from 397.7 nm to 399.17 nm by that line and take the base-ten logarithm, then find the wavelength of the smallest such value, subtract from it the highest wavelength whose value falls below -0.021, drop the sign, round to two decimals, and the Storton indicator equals 0.00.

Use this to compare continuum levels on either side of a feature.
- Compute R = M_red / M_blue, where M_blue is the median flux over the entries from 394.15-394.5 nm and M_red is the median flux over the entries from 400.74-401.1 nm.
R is 0.84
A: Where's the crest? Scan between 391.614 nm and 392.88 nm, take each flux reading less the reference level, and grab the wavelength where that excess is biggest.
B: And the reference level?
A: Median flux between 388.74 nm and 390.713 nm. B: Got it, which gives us 392.290 nm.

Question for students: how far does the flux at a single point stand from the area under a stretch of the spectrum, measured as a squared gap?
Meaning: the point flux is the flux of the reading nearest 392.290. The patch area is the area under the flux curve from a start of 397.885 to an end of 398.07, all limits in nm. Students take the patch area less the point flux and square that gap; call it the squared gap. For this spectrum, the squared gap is 48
